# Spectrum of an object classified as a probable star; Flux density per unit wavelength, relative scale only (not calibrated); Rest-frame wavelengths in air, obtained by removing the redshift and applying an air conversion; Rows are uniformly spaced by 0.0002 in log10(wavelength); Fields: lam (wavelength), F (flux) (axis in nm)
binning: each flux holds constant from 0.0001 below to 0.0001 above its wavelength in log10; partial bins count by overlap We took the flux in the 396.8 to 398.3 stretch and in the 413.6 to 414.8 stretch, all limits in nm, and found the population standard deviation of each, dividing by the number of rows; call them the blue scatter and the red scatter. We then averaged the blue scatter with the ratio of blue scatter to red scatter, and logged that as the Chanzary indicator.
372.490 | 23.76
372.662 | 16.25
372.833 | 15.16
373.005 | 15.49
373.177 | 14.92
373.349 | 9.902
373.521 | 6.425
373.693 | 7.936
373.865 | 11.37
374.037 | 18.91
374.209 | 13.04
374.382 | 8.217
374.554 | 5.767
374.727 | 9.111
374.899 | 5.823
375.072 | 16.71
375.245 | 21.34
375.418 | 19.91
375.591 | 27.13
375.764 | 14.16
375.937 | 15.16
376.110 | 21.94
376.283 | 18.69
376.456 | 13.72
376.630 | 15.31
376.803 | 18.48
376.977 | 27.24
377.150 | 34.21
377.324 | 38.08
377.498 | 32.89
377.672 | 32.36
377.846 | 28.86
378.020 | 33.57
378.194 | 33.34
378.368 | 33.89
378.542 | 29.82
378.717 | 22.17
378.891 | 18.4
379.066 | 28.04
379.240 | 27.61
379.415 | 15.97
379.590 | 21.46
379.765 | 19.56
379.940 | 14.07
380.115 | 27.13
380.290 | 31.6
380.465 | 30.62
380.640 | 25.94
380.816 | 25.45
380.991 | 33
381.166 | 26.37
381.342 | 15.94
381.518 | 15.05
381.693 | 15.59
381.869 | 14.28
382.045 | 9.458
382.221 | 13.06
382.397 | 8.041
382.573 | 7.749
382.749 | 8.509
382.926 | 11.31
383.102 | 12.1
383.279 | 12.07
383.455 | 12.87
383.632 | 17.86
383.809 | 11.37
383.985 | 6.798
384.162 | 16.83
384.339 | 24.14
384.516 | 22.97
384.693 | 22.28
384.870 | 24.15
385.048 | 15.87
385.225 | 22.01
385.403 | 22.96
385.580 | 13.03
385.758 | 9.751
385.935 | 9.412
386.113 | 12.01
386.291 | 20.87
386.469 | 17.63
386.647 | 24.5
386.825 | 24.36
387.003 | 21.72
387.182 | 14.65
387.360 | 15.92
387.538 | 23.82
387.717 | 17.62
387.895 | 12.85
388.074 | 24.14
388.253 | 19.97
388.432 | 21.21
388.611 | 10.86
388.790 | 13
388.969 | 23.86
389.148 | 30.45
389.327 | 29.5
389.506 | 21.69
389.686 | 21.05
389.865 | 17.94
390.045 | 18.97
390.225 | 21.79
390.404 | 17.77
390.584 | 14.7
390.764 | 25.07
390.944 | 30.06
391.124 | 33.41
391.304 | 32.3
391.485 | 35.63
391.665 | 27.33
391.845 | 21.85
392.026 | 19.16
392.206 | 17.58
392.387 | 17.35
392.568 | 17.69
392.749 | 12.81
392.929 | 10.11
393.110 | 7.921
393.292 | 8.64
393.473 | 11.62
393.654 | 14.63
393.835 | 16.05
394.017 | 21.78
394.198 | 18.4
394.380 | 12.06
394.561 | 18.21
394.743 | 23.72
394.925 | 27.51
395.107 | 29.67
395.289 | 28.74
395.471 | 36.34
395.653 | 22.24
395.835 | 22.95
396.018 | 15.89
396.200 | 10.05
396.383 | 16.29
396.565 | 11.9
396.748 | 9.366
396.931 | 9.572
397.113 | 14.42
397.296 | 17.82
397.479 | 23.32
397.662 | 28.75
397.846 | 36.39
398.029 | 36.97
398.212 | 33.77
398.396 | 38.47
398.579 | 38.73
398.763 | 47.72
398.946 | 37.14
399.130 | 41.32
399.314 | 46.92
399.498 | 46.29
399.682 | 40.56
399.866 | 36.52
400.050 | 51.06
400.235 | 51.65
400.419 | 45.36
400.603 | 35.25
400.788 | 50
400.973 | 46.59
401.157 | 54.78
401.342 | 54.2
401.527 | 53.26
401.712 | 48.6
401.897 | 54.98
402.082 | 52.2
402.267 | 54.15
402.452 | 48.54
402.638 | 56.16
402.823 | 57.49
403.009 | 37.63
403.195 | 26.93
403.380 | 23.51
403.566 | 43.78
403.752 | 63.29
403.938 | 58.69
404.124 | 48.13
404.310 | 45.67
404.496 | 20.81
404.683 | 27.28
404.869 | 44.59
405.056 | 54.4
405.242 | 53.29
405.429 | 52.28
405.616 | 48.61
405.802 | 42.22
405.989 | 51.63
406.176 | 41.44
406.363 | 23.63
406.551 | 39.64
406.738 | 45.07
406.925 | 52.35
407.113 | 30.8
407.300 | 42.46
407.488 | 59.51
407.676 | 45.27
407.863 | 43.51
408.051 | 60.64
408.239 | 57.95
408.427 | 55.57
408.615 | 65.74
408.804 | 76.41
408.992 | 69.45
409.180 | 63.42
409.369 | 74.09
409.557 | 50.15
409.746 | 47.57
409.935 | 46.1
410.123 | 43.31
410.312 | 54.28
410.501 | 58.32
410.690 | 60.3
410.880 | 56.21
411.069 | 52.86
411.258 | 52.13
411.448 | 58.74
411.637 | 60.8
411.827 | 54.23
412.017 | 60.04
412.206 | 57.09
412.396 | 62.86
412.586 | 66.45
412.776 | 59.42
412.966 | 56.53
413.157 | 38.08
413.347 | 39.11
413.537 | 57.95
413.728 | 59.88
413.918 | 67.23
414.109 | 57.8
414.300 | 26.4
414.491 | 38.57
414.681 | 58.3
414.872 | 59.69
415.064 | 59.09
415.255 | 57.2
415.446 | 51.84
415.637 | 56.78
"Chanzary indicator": 5.2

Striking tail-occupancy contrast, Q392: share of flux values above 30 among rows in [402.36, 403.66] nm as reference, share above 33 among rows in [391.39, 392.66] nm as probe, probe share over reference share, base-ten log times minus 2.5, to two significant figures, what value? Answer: 1.7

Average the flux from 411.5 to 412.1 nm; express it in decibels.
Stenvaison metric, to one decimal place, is 17.7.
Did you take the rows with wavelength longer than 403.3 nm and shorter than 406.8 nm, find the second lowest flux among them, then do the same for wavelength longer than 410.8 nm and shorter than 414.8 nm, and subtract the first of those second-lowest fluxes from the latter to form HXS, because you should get 15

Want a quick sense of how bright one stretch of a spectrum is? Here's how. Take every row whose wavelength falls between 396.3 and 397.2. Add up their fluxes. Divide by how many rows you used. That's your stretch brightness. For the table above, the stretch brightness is 12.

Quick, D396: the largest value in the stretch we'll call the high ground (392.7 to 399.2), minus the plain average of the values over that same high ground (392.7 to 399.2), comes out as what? 25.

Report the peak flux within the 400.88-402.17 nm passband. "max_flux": 54.98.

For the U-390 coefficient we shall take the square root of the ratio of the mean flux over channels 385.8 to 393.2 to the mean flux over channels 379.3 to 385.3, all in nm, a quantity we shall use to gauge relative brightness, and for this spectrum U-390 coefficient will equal 1.1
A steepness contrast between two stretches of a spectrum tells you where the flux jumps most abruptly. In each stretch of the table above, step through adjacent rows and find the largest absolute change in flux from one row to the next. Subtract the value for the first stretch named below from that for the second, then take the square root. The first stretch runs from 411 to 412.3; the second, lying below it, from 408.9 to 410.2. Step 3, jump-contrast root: 4.2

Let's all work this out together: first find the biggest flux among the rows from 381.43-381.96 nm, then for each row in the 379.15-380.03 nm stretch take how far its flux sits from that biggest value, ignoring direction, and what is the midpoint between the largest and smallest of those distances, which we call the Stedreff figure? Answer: 6.2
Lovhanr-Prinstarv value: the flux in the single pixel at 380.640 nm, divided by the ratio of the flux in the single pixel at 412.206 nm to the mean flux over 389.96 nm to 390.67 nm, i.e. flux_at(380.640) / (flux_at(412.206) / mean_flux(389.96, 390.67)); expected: 8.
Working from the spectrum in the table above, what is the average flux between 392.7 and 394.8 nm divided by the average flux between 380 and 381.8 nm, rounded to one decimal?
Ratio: 0.6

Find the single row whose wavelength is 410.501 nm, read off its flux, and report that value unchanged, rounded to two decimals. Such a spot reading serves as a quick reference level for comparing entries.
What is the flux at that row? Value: 58.32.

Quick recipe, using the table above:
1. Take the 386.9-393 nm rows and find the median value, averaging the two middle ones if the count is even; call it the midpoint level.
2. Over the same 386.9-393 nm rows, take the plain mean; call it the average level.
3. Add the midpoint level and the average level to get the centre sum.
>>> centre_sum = 42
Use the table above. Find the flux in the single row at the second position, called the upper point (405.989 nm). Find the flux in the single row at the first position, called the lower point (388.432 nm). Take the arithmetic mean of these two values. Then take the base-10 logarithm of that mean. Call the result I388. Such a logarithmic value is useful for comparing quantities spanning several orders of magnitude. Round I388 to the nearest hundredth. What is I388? 1.56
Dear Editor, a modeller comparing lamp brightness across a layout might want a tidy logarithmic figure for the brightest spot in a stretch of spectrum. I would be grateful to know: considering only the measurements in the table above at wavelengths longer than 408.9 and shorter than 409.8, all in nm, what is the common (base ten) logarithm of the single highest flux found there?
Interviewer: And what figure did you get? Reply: 1.9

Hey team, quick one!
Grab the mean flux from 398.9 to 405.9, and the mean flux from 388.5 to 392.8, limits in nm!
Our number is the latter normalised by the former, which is 0.48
